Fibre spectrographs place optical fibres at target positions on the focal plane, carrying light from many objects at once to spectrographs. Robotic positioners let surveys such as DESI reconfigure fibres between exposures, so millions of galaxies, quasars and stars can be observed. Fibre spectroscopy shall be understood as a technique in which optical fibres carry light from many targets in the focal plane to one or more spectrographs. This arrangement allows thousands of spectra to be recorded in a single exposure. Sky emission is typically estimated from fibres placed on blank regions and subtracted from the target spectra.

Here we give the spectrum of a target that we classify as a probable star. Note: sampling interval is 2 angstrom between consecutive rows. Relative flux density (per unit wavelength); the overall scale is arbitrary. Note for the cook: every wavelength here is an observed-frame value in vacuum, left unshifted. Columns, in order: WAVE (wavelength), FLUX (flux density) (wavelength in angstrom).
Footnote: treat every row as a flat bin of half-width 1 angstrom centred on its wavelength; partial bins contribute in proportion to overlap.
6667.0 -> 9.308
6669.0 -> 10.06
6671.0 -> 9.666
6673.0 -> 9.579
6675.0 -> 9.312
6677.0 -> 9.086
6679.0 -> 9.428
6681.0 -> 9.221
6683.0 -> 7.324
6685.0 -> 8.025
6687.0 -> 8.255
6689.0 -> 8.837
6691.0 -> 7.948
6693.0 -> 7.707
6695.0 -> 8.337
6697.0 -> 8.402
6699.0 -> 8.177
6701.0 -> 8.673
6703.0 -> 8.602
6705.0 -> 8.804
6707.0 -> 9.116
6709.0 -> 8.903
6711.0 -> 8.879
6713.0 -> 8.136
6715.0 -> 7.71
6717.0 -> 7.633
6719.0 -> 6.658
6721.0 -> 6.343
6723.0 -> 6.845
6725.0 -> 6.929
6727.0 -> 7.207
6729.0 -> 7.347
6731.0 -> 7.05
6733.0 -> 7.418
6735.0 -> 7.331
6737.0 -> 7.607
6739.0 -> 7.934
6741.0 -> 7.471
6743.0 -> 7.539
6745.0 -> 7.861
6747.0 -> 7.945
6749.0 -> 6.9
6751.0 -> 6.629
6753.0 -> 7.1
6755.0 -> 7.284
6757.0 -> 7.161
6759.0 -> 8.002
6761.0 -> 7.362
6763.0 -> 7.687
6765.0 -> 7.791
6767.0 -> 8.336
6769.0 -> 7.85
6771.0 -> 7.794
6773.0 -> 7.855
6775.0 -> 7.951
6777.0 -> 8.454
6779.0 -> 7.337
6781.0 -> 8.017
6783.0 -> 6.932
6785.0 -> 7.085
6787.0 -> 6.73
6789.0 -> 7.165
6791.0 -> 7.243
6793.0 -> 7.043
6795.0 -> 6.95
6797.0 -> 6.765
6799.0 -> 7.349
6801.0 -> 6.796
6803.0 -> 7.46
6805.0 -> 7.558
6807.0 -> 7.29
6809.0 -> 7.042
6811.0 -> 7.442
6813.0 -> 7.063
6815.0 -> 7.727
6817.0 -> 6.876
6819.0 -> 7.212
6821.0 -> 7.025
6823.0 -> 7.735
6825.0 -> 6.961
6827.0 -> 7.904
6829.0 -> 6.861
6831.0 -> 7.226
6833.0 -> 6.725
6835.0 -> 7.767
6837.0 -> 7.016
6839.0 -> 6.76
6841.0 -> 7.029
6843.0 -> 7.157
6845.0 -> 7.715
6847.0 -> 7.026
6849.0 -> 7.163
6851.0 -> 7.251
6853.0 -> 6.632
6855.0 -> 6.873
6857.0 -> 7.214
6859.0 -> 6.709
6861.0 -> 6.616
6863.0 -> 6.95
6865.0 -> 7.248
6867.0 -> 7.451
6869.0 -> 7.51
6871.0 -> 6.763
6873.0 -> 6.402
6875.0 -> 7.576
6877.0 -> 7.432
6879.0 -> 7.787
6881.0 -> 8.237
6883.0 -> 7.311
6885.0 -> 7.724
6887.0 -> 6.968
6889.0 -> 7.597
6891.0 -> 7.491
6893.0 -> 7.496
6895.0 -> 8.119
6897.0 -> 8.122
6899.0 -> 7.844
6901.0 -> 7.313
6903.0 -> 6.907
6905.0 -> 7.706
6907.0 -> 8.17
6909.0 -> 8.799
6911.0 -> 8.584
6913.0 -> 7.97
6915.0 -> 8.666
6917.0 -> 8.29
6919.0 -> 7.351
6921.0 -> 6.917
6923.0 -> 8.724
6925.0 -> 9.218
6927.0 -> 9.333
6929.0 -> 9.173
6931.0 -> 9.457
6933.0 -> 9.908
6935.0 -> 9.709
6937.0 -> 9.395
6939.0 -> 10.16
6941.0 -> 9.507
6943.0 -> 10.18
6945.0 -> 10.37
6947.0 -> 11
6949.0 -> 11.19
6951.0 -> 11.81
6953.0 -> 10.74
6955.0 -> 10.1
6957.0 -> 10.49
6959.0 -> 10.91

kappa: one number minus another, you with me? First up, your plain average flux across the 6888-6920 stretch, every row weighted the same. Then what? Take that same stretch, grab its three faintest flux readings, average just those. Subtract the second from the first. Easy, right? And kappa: 0.71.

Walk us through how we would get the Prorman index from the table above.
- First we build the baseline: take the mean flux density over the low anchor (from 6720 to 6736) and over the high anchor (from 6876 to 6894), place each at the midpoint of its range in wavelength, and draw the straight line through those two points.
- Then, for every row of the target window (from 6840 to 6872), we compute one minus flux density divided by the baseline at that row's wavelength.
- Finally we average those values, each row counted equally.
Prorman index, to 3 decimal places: 0.052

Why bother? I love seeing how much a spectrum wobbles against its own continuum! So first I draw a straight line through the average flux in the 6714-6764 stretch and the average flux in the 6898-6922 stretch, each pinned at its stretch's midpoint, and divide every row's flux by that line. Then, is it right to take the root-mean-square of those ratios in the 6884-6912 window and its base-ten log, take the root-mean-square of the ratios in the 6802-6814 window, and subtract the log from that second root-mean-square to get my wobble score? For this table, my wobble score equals 0.97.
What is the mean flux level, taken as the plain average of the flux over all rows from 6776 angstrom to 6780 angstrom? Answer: 7.9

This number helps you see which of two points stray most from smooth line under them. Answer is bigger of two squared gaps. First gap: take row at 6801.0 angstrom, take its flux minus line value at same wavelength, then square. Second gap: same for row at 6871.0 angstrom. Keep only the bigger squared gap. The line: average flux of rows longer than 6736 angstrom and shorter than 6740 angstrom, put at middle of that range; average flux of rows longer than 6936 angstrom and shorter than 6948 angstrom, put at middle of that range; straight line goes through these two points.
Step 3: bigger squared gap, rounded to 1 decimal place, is 6.4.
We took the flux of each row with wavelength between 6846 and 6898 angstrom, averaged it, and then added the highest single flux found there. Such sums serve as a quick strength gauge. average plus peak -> 15.5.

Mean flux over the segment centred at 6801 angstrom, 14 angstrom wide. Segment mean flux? 7.2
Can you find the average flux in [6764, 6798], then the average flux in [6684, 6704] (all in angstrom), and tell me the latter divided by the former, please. 1.11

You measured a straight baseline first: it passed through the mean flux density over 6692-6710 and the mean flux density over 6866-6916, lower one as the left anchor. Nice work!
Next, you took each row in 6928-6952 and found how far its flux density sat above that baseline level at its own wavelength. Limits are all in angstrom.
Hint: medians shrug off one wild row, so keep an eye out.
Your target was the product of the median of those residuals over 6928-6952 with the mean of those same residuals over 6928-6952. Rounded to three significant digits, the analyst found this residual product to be 6.89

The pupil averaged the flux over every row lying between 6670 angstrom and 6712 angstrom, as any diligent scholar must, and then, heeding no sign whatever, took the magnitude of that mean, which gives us 8.7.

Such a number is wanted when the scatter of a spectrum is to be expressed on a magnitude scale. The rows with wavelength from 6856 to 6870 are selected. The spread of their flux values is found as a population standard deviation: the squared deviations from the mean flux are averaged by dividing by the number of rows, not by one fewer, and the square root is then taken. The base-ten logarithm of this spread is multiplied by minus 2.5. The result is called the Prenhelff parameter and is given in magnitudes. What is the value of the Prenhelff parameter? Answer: 1.2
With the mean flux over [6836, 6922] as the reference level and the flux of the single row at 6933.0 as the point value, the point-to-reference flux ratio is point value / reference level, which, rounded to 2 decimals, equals 1.33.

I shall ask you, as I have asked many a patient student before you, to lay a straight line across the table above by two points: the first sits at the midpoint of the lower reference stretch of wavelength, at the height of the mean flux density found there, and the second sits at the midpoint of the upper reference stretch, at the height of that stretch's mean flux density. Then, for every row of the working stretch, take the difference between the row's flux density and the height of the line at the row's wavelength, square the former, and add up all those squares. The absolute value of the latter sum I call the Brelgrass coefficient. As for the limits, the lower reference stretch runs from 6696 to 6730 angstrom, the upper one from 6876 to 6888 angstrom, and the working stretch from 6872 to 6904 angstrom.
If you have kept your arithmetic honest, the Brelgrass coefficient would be 4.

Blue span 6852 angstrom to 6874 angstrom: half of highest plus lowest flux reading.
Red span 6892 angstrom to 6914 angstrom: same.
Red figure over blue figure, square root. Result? 1.06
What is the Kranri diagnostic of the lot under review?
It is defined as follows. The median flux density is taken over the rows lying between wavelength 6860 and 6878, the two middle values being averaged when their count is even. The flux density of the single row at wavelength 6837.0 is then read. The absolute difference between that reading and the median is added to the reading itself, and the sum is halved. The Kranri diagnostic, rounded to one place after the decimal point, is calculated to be 3.6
